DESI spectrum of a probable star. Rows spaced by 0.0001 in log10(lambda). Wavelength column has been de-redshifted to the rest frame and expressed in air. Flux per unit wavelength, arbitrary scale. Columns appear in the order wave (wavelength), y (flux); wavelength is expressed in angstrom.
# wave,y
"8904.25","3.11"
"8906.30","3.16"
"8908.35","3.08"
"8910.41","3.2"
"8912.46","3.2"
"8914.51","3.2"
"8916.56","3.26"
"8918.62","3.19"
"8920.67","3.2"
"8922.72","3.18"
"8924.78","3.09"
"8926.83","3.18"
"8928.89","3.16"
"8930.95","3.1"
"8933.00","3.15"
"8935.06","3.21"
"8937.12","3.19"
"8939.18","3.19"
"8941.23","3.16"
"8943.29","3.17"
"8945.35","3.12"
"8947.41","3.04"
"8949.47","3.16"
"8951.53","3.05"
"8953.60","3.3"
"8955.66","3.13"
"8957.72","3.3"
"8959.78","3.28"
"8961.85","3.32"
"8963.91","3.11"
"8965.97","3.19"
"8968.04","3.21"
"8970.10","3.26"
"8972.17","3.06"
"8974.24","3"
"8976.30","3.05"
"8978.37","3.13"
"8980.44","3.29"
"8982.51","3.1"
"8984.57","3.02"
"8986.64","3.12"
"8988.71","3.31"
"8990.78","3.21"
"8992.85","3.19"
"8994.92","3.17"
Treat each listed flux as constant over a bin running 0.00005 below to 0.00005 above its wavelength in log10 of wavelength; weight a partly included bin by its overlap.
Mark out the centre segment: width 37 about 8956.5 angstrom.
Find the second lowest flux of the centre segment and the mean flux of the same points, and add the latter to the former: 6.21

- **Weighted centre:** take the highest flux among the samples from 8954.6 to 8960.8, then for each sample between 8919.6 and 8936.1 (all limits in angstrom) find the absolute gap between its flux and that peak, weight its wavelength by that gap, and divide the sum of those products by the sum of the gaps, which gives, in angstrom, 8927.9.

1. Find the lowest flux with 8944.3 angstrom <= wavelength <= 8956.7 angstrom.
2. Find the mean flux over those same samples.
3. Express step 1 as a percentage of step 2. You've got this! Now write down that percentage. 97.0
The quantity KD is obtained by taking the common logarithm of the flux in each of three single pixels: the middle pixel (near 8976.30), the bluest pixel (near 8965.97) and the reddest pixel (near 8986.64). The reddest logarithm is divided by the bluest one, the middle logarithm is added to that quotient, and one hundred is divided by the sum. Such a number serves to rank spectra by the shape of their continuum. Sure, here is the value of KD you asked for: 68.3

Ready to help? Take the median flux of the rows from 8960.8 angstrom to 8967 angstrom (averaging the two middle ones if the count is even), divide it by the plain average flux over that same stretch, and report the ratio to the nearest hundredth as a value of 0.99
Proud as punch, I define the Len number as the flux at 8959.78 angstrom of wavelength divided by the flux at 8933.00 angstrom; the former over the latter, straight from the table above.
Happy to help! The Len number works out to 1.04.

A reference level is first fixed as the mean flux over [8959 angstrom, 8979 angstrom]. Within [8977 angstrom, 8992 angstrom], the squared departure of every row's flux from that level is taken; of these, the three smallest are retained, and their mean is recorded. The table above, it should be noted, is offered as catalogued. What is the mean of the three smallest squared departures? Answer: 0.0017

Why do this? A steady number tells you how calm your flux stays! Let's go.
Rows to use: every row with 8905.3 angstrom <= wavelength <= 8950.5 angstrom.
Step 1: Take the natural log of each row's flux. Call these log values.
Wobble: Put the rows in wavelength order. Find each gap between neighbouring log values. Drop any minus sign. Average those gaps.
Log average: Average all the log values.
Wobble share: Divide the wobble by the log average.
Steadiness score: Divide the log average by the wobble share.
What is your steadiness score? 84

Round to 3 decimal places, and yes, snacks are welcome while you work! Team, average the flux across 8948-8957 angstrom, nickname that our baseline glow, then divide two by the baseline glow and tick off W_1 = 0.633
